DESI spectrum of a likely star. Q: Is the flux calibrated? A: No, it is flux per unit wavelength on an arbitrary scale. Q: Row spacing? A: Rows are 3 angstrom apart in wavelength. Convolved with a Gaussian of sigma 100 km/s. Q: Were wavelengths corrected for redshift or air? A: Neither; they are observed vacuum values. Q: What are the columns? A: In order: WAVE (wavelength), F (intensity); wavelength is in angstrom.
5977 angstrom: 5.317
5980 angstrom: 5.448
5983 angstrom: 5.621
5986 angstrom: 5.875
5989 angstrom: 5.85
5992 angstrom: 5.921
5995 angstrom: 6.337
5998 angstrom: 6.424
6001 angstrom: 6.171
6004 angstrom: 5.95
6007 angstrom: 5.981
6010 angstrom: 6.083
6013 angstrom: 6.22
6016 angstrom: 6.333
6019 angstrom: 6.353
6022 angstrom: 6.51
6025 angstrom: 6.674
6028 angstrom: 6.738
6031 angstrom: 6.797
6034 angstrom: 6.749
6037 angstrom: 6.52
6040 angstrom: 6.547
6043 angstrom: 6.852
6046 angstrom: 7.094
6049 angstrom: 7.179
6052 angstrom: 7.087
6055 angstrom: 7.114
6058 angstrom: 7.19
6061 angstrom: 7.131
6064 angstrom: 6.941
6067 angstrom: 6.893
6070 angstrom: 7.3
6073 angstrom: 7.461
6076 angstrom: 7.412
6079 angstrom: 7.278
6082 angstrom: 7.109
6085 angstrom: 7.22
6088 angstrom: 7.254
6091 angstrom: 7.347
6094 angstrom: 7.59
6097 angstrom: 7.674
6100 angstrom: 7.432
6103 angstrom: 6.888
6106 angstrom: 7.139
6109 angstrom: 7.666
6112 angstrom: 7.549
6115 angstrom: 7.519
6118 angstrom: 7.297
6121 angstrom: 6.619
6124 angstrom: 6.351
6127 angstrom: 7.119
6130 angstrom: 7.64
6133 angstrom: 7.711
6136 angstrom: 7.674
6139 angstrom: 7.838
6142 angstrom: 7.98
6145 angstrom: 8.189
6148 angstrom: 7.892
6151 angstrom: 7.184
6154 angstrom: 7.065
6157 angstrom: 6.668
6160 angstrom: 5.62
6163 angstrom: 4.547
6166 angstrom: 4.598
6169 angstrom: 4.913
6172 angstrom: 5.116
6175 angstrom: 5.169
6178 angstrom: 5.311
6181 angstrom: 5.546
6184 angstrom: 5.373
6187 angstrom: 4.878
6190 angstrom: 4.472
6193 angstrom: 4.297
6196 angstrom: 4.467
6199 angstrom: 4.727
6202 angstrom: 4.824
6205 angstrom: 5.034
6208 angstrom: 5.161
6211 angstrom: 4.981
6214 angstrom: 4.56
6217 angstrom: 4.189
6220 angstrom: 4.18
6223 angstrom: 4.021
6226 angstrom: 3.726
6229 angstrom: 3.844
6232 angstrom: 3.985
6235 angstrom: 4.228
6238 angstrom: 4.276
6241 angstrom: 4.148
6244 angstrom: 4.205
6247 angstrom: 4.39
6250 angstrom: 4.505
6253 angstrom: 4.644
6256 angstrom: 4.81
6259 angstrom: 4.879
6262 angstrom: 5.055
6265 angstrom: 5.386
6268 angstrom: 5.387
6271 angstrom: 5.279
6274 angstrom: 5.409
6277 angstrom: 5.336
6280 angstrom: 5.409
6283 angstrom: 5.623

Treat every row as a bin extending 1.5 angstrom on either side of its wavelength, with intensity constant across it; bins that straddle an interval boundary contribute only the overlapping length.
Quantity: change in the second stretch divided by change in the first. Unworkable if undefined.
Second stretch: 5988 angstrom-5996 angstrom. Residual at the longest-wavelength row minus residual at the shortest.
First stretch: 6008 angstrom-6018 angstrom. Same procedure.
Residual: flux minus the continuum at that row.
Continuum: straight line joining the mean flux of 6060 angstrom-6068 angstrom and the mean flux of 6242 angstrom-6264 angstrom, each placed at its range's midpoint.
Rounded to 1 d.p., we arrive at 1.7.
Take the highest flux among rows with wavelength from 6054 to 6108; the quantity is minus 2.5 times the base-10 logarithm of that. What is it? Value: -2.21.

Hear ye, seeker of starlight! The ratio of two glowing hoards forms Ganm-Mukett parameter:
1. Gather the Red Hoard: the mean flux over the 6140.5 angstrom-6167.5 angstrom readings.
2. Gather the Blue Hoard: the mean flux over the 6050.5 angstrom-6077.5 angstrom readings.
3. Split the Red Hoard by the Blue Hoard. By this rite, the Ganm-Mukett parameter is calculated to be 0.93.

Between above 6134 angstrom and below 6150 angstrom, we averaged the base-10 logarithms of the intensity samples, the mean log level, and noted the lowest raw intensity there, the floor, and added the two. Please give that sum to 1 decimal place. 8.6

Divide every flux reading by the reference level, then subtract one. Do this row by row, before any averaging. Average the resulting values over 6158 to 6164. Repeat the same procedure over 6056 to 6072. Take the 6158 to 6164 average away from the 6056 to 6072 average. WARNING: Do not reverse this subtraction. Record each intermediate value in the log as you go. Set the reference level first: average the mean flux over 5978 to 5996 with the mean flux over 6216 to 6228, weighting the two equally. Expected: 0.4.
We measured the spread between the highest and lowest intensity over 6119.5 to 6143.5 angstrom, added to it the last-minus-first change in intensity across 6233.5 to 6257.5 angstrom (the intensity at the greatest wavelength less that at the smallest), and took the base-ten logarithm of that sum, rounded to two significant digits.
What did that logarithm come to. 0.34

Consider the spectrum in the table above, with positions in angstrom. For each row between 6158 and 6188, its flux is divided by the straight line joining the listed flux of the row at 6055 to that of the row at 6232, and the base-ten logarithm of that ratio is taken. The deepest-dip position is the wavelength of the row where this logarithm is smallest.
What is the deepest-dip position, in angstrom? 6163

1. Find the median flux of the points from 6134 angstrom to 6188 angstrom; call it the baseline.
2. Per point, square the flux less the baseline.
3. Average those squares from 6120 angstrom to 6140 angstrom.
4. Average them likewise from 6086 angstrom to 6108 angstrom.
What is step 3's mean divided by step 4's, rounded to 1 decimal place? 1.0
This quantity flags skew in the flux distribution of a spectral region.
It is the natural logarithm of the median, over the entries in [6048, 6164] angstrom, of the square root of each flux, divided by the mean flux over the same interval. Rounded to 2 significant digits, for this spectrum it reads -0.98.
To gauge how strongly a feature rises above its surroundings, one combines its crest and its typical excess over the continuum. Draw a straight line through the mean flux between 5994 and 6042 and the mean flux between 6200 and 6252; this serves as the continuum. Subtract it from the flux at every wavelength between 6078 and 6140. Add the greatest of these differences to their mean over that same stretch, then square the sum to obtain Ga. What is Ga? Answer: 20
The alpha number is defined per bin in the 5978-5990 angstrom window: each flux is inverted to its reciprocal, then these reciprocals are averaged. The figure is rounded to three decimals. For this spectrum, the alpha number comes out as 0.176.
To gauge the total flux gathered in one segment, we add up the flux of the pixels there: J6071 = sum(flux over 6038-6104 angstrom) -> 158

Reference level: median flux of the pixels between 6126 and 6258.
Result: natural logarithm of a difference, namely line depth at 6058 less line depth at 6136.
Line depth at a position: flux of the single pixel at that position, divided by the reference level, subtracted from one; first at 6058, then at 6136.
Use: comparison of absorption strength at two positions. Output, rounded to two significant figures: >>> -2.3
